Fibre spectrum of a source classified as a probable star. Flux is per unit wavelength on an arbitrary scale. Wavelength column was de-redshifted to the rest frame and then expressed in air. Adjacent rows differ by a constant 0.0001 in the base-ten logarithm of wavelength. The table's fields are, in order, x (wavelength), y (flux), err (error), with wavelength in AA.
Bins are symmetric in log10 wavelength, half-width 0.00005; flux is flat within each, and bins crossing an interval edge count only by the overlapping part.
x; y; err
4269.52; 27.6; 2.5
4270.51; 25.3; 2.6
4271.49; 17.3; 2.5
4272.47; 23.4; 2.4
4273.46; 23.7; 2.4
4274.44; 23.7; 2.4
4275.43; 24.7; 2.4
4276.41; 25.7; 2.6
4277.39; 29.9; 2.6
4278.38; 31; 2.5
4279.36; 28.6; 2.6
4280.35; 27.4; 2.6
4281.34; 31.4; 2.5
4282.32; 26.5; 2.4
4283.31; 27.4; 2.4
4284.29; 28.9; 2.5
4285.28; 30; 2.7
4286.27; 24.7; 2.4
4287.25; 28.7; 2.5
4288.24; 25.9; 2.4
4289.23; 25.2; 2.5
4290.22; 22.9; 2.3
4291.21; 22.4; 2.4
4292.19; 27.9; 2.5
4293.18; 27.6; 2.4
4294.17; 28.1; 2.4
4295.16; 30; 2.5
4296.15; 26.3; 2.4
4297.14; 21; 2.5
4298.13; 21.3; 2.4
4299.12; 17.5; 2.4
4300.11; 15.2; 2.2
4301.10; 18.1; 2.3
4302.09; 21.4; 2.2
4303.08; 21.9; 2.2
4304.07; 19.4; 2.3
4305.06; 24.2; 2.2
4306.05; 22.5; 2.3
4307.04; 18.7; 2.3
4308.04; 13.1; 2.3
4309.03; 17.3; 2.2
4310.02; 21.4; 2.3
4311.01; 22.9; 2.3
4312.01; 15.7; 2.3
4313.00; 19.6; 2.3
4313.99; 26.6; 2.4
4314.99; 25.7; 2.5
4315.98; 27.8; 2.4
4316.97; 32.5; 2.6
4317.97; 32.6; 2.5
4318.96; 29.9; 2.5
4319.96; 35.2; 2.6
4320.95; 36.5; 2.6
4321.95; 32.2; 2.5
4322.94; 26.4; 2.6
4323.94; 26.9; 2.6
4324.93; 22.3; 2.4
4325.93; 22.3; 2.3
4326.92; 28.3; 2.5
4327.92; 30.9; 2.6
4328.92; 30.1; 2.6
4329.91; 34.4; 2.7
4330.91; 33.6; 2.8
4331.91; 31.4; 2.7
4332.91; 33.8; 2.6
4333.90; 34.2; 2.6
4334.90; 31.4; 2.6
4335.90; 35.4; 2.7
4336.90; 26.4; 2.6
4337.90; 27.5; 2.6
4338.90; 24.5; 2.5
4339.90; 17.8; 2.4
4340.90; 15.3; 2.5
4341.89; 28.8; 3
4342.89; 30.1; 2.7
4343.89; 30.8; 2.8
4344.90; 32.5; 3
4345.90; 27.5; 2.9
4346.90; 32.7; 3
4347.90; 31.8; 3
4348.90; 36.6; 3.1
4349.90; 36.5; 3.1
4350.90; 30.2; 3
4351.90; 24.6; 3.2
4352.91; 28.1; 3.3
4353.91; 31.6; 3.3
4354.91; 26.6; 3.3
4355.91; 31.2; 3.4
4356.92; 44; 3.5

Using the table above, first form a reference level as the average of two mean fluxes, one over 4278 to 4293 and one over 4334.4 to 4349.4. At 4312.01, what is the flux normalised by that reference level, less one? -0.44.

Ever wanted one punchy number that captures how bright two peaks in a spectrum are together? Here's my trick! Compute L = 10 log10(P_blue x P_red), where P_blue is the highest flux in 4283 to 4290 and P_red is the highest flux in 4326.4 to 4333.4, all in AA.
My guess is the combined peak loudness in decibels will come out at 30.1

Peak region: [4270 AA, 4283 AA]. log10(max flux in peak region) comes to 1.497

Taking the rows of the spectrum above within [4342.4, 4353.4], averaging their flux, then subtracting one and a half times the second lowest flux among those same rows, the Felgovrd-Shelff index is -10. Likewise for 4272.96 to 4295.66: -7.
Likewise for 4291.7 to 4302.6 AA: -3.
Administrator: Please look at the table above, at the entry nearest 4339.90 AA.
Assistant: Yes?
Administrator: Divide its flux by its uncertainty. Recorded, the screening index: 7.4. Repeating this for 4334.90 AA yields 12.1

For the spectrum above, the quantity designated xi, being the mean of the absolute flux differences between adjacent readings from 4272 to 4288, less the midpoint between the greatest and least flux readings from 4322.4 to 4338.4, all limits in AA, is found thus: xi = -26.7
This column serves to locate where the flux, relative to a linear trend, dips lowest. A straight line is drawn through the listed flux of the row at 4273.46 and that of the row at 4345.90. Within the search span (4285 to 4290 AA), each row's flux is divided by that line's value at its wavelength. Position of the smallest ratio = 4286.27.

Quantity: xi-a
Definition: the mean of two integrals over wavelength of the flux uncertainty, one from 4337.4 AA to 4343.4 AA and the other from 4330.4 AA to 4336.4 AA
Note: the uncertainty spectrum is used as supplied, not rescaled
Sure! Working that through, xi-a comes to 16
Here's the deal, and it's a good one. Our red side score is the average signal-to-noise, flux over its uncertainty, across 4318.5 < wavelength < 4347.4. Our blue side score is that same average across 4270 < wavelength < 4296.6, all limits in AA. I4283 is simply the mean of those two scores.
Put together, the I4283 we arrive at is 10.9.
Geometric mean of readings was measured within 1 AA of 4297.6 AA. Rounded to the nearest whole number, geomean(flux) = 21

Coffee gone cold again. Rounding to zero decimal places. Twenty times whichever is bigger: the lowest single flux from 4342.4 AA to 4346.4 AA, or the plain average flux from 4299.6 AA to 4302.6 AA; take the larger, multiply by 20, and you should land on 550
